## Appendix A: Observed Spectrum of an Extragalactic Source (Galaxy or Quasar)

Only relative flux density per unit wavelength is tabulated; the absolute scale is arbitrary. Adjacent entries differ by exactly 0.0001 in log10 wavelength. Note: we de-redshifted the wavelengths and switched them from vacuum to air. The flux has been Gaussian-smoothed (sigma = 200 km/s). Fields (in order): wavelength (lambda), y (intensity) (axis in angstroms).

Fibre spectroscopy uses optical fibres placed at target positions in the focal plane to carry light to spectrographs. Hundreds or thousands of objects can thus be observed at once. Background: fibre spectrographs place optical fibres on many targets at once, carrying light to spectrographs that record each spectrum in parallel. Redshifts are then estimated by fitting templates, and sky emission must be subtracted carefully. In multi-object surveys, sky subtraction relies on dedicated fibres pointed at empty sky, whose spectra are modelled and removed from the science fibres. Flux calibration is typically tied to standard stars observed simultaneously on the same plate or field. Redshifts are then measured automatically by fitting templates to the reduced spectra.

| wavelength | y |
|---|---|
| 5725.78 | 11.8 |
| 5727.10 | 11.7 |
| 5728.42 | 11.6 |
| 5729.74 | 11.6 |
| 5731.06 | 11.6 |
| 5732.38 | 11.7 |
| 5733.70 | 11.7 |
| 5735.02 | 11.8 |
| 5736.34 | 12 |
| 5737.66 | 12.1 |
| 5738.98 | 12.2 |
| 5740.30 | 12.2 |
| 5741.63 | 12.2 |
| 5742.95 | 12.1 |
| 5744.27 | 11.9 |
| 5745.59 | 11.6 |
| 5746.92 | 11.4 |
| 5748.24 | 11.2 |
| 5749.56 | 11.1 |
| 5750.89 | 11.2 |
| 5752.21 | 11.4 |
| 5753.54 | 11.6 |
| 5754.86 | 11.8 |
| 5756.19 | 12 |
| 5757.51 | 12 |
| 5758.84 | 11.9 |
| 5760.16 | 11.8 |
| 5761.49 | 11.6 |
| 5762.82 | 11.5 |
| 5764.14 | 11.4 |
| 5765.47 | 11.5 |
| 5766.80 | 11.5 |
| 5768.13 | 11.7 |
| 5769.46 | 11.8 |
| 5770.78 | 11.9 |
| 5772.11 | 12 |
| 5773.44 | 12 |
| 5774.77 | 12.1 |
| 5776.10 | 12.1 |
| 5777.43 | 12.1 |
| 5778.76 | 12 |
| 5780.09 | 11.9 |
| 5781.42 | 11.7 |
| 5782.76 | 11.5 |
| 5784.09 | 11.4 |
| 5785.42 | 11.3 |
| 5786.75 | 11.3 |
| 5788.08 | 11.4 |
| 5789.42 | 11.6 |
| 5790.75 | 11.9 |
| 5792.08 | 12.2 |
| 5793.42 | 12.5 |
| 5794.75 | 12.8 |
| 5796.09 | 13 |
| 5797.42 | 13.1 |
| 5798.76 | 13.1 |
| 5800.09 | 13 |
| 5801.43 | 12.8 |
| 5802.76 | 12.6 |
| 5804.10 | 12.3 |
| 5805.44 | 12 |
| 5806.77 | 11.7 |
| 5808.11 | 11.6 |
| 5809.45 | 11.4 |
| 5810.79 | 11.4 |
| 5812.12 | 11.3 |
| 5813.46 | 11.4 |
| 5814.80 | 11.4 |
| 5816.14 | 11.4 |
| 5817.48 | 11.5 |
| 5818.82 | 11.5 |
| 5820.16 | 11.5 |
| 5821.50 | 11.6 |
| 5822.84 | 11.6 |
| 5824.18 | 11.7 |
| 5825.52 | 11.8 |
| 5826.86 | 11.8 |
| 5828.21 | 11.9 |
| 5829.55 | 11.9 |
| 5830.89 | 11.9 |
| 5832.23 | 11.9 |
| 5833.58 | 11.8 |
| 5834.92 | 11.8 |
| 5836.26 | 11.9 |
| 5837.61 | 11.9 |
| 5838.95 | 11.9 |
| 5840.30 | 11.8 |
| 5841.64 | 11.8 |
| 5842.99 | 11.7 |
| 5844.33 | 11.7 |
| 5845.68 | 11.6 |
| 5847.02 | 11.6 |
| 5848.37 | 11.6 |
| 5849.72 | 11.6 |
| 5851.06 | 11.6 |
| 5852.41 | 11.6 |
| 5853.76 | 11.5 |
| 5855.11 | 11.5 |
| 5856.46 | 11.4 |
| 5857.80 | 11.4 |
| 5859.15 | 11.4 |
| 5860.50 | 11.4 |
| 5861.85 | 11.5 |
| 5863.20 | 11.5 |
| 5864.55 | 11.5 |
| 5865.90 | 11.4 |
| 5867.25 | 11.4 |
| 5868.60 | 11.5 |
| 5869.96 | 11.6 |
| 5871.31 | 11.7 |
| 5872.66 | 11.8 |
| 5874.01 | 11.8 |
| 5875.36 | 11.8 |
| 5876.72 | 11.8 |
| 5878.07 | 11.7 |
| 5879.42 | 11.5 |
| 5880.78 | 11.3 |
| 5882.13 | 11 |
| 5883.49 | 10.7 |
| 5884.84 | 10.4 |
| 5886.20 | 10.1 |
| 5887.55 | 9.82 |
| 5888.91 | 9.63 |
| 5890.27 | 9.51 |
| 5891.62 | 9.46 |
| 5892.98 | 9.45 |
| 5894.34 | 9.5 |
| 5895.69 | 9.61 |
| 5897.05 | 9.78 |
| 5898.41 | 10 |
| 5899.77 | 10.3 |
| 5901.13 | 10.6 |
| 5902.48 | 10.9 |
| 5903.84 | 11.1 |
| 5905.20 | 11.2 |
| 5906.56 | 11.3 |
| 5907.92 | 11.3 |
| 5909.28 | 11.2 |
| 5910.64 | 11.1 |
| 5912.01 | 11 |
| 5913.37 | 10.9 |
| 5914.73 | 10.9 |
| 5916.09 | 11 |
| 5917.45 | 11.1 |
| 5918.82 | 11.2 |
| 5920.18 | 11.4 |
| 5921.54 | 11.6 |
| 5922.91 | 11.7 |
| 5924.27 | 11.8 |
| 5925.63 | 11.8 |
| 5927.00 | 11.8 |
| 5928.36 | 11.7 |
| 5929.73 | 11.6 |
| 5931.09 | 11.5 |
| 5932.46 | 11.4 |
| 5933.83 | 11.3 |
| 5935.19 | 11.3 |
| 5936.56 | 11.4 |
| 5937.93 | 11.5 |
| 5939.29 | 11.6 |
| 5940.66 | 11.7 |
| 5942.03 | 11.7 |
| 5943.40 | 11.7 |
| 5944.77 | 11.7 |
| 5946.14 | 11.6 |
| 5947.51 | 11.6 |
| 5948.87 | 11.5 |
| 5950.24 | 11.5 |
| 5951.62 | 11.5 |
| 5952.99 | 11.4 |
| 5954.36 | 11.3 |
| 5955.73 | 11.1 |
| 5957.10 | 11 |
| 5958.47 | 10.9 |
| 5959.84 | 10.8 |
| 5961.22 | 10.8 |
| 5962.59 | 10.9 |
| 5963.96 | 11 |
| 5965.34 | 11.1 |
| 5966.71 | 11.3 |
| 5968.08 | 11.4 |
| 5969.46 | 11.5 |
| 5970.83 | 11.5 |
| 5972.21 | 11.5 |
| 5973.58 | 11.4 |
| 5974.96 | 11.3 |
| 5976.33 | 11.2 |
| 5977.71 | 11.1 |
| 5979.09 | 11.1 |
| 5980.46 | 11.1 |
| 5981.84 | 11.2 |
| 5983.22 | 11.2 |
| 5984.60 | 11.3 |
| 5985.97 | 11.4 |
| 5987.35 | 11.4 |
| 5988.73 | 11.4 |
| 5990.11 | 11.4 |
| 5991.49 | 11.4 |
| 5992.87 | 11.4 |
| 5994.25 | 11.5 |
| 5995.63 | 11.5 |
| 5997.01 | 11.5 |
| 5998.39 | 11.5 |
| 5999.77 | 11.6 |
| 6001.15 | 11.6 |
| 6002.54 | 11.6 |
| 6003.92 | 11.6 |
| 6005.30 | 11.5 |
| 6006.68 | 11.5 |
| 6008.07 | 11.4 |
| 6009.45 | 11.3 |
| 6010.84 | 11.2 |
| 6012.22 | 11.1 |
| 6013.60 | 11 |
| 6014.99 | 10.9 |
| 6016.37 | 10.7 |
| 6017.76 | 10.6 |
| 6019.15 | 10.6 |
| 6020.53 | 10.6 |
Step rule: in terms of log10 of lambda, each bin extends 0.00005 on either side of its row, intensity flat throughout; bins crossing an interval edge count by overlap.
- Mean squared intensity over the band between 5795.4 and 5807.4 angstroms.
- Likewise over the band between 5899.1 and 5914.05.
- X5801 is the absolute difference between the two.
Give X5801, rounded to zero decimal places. 39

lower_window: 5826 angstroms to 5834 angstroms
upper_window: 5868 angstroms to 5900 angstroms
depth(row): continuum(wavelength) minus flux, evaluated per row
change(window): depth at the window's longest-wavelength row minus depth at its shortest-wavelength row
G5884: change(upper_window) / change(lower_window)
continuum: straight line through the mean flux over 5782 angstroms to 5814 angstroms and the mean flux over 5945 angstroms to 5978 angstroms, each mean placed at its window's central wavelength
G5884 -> -34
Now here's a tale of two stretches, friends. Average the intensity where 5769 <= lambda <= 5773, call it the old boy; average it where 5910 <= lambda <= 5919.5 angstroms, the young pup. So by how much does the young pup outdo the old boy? -0.9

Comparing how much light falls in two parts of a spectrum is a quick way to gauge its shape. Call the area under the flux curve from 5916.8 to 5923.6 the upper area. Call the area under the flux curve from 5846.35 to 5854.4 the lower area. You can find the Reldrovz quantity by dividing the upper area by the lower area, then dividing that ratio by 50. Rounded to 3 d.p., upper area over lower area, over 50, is 0.017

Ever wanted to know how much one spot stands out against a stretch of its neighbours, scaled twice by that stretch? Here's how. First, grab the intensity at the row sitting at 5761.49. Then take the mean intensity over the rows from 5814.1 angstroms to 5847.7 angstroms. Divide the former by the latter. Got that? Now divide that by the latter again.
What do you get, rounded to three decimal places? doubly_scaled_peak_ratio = 0.085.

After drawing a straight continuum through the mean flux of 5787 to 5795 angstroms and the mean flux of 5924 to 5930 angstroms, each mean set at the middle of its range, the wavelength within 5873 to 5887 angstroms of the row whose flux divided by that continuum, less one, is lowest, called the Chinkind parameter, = 5886.20 angstroms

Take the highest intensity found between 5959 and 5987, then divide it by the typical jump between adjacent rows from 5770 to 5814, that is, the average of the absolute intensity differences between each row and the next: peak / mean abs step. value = 78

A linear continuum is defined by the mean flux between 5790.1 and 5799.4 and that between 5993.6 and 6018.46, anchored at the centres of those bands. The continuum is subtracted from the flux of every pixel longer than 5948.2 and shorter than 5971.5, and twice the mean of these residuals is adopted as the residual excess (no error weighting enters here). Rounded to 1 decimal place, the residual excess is -0.8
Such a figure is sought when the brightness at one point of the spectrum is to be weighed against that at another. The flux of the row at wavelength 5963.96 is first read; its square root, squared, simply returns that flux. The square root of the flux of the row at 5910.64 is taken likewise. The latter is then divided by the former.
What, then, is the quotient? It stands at 0.303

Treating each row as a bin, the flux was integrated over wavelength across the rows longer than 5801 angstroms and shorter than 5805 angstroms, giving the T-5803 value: 50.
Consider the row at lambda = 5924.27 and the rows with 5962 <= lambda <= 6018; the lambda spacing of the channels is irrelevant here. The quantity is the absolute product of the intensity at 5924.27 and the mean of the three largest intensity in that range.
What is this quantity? 137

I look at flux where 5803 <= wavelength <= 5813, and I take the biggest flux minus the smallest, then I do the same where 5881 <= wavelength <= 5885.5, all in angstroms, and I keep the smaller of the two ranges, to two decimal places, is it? 0.60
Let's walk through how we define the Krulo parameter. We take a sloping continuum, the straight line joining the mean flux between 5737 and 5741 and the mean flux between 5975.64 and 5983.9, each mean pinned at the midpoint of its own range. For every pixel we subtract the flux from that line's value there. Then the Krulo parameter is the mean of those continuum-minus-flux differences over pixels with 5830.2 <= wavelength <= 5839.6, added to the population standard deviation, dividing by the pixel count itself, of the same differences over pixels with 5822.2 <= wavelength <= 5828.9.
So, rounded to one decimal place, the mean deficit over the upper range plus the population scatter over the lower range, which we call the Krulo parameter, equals 0.0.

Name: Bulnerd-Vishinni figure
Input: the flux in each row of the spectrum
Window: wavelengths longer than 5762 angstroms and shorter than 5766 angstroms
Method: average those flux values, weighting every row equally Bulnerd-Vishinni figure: 11.5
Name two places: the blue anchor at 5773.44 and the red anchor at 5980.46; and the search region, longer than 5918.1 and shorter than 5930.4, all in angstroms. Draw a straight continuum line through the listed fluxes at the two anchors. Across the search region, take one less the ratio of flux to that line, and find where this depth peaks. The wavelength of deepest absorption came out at 5918.82 angstroms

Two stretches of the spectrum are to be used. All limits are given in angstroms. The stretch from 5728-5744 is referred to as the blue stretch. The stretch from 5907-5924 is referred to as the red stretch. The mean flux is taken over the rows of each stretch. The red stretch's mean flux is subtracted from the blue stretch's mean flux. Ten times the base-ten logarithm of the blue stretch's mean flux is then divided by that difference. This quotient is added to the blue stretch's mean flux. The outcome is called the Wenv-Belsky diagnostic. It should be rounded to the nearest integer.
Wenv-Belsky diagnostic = 27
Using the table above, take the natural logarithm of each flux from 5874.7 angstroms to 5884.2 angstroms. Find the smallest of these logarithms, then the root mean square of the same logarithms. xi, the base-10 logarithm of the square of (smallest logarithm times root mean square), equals 1.52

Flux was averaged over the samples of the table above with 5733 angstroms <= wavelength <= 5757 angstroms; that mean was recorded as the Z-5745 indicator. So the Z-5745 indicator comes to 11.8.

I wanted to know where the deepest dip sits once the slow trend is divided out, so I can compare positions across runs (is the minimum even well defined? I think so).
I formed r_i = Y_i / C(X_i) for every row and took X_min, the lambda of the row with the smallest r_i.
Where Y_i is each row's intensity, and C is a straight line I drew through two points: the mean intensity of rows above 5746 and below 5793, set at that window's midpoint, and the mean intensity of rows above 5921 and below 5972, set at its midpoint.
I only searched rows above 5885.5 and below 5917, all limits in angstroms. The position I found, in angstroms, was 5892.98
